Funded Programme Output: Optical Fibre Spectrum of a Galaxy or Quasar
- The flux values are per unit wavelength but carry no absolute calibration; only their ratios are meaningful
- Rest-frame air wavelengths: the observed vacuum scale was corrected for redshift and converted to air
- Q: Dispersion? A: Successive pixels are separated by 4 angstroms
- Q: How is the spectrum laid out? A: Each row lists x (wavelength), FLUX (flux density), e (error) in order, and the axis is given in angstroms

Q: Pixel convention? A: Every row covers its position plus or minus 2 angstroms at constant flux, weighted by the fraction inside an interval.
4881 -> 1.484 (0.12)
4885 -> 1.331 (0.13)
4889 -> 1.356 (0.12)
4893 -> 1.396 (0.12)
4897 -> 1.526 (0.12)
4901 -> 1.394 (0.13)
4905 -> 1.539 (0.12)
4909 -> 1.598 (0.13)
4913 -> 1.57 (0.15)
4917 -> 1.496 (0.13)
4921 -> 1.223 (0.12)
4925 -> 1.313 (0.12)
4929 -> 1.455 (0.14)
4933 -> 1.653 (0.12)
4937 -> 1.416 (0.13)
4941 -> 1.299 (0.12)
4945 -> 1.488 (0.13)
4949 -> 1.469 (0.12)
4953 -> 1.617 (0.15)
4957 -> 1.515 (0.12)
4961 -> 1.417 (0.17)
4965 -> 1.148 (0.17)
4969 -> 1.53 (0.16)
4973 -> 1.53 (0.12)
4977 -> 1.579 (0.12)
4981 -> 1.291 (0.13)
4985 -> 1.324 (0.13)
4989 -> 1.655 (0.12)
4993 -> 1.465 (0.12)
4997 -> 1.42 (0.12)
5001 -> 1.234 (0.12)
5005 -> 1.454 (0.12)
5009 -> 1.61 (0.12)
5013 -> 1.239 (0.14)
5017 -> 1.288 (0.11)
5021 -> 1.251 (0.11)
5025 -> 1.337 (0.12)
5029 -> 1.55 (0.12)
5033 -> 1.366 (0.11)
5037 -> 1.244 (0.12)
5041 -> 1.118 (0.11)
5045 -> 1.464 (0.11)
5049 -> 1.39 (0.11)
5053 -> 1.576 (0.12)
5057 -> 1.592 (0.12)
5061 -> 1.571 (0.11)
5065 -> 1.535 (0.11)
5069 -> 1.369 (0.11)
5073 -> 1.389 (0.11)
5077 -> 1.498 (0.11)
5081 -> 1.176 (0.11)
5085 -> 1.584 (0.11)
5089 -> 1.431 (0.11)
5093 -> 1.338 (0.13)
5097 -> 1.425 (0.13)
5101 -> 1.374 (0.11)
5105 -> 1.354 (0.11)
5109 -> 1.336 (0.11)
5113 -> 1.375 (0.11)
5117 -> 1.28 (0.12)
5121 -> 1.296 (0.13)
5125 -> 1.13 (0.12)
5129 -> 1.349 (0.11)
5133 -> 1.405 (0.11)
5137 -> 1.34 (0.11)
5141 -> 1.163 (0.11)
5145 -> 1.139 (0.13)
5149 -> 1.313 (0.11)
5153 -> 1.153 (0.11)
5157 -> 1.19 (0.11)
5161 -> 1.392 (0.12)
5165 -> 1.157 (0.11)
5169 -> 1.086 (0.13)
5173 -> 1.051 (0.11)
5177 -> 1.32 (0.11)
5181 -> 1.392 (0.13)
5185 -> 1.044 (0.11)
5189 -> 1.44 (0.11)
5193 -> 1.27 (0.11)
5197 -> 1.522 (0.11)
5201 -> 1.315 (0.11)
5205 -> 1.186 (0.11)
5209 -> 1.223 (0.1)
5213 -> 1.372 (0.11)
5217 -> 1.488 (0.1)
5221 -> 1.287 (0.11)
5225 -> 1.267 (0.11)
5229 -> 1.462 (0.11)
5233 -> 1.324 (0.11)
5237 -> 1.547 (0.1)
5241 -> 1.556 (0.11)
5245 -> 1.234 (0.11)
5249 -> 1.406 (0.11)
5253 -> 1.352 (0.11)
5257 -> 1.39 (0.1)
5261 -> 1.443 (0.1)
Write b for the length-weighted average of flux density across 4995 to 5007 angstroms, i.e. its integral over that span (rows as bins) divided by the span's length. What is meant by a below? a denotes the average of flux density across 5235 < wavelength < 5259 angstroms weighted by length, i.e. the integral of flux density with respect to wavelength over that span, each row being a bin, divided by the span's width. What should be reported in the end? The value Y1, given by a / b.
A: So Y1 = 1.03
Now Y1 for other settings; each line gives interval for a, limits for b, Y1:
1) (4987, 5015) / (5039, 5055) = 1.04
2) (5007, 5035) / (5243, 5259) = 1.02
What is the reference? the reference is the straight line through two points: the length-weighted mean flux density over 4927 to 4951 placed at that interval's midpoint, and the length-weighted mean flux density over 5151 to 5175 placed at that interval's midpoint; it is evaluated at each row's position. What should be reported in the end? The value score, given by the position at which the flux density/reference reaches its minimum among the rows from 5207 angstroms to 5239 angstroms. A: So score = 5209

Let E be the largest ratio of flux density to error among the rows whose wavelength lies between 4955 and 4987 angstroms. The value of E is 13.2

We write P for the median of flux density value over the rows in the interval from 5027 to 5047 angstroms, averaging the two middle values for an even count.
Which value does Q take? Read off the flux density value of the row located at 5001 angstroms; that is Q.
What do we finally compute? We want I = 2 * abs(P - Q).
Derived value 0.26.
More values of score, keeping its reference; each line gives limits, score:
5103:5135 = 5125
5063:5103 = 5081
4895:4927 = 4921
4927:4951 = 4941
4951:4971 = 4965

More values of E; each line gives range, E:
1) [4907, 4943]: 13.8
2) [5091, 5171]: 12.8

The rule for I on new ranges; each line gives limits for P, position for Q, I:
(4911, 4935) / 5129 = 0.25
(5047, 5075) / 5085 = 0.10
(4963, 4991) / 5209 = 0.61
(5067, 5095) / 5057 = 0.41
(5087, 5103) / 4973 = 0.26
